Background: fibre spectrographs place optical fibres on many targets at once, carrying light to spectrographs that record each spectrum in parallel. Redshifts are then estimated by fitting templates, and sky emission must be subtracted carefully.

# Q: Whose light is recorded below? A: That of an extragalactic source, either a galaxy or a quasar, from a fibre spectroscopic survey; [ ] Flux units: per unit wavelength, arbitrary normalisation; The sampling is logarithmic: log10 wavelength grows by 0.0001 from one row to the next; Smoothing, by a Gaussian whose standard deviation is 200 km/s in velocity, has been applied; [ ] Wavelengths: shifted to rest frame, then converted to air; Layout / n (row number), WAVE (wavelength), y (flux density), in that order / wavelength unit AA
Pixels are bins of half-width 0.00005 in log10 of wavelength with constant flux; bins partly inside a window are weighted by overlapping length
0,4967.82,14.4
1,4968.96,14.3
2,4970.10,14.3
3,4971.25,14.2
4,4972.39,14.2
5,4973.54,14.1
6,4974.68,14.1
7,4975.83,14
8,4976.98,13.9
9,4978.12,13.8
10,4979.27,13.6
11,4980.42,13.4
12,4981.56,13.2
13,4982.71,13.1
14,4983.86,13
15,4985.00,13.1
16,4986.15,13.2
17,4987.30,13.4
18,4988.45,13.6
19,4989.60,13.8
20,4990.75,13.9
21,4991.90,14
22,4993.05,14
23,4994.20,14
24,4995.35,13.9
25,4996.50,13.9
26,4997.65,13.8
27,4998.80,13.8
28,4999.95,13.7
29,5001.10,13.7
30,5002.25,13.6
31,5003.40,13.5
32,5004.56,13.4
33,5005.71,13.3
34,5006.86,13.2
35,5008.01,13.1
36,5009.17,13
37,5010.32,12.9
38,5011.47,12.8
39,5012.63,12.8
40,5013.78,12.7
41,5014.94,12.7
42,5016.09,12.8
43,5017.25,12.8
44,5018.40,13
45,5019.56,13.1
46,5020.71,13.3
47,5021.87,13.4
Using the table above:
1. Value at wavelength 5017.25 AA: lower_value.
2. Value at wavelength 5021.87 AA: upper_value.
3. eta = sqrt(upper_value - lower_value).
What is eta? 0.8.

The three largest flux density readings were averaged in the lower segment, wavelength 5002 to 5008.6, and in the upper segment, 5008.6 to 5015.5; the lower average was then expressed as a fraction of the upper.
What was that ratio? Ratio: 1.05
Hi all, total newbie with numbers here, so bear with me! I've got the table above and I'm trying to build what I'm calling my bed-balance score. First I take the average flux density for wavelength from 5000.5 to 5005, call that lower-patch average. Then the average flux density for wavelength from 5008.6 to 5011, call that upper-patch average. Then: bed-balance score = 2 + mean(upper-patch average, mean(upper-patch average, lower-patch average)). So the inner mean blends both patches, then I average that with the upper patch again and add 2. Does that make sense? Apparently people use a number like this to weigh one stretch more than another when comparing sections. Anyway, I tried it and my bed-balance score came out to 15.1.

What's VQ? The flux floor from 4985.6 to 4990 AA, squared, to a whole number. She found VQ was 174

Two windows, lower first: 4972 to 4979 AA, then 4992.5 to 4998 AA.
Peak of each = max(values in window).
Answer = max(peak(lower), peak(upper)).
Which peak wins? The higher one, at 14.2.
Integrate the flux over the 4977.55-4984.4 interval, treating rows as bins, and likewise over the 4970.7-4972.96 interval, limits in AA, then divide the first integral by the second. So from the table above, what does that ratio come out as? 2.8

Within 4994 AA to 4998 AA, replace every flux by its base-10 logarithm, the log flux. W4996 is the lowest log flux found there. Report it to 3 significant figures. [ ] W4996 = 1.14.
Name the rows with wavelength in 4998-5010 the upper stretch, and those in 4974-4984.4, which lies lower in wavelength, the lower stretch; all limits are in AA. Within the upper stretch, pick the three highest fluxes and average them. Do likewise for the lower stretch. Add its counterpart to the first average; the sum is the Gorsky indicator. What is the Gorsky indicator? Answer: 27.7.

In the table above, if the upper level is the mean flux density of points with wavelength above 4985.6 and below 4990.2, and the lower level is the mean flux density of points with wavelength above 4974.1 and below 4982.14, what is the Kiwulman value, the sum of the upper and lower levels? 27.2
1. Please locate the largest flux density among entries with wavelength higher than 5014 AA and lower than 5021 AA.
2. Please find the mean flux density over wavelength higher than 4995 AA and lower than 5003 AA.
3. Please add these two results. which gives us 27.1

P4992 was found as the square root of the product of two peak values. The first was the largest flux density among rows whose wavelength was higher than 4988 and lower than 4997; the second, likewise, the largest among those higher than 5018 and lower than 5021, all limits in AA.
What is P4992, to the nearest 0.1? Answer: 13.6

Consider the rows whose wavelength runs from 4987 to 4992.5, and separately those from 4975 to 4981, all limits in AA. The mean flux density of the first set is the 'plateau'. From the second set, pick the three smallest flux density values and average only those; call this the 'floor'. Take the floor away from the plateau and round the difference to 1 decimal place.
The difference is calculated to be 0.1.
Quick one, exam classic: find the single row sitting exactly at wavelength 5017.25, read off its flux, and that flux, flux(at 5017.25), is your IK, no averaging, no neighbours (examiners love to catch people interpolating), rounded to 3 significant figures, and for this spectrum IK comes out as 12.8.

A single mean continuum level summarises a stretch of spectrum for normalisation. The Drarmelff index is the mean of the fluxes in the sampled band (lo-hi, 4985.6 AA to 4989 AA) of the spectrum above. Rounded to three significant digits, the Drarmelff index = 13.4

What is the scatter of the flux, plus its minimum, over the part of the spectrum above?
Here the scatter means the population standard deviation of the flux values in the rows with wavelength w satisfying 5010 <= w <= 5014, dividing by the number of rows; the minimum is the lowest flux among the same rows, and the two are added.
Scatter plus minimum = 12.8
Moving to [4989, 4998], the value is 13.9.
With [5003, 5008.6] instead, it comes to 13.2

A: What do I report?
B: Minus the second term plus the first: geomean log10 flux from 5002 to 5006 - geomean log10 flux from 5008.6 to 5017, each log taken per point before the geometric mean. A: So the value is 0.021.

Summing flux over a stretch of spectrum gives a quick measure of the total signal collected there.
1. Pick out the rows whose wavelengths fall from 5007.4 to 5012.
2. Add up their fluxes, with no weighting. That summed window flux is 51.8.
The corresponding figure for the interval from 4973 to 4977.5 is 56.1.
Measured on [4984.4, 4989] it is 53.3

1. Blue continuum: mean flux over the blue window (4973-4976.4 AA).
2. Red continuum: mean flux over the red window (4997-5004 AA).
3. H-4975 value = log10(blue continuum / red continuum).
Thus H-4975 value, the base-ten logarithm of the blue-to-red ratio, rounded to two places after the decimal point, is 0.01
